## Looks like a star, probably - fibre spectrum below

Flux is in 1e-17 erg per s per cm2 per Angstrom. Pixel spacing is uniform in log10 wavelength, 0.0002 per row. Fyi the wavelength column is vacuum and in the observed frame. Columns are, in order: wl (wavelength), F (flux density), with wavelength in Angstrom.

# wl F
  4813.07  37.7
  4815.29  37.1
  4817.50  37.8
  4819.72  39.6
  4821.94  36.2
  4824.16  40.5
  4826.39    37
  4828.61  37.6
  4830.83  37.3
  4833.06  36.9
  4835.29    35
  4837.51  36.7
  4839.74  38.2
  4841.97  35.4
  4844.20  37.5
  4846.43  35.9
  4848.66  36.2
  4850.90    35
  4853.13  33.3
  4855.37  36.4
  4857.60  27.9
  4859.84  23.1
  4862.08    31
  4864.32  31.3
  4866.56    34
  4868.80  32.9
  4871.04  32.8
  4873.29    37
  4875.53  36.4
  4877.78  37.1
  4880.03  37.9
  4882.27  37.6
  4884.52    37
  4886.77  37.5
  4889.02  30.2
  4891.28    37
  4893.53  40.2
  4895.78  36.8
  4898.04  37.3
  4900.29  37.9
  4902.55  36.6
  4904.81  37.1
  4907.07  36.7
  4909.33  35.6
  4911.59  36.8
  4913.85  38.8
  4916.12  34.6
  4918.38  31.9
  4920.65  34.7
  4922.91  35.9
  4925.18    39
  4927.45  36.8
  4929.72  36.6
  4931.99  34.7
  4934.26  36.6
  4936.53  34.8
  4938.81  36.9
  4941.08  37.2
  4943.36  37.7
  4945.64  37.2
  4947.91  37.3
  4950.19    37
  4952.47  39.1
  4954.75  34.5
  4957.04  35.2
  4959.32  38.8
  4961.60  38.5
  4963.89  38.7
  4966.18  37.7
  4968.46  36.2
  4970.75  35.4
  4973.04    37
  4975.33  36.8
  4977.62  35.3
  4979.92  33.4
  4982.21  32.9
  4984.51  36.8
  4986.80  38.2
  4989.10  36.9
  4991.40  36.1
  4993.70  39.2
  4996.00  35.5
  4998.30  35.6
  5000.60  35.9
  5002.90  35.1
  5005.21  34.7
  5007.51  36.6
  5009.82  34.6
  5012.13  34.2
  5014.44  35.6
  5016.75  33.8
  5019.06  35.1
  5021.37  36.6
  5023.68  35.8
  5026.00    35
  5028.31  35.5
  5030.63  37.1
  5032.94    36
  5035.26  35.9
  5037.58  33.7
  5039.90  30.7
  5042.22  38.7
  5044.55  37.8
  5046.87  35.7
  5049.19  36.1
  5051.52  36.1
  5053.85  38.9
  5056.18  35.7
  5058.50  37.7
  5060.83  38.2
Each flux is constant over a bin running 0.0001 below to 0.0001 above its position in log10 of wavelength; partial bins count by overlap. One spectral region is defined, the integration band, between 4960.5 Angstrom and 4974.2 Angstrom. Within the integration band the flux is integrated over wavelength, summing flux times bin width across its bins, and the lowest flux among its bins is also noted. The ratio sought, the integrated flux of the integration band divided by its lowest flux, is 14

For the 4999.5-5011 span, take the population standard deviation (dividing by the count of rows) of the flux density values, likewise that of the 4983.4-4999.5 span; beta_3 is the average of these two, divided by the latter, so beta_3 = 0.80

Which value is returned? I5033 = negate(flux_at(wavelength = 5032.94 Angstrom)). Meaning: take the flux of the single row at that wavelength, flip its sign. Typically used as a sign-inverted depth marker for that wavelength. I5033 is -36.0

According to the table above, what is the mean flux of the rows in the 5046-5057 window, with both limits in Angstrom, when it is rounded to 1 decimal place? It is 36.5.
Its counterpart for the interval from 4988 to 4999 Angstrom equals 36.7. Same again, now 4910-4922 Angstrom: 35.4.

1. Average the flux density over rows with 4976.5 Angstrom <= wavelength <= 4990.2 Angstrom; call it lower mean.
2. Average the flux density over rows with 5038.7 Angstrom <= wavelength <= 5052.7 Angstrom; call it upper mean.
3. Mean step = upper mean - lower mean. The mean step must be 0.3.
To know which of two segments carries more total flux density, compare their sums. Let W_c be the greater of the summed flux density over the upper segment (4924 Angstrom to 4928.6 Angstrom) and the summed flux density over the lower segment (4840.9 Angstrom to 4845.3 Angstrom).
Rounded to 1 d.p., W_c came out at 75.8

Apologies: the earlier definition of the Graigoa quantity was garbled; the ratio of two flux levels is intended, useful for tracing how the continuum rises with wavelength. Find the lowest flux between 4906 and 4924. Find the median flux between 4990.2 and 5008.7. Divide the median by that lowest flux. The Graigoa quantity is 1.12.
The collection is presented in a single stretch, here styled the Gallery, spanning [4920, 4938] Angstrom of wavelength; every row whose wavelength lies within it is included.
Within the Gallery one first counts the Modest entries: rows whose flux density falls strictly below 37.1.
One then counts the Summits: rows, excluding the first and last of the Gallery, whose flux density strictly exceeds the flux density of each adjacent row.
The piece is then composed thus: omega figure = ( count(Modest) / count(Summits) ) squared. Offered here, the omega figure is 12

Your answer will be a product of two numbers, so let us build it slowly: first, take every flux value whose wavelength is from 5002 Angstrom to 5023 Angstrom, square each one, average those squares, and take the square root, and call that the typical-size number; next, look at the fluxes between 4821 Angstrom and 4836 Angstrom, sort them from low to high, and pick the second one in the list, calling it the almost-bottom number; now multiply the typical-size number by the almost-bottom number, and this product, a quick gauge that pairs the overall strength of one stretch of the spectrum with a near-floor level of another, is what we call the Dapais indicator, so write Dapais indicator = 1273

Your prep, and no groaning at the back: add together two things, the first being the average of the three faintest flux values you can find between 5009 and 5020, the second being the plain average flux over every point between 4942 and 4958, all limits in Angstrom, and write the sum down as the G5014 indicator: 71.1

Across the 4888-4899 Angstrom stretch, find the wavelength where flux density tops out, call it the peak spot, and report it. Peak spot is 4893.53 Angstrom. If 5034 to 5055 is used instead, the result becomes 5053.85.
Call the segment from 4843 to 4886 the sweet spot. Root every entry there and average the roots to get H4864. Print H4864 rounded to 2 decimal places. 5.84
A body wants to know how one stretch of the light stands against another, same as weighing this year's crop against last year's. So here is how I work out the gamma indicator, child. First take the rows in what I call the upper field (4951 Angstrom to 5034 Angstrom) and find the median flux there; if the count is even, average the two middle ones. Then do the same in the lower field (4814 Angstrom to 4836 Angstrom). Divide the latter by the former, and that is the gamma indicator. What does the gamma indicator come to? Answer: 1.04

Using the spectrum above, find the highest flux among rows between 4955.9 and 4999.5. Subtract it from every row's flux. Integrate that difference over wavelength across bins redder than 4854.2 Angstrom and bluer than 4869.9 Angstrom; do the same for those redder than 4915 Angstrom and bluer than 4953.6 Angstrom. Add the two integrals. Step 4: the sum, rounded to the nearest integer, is -239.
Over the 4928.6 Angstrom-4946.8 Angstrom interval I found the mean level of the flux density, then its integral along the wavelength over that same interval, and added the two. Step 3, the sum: 700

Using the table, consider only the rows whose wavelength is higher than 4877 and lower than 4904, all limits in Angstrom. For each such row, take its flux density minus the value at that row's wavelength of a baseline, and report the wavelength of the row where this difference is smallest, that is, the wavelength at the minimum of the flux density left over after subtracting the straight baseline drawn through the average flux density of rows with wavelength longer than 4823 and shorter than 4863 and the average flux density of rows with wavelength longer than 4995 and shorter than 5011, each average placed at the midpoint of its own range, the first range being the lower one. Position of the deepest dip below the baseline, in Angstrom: 4889.02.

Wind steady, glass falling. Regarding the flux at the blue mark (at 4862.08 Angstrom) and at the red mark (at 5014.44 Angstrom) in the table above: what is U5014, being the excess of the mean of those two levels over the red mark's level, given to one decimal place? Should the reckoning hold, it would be -2.3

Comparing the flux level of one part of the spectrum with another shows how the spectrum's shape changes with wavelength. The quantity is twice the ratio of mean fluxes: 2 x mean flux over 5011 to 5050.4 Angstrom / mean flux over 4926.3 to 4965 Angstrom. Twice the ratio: 1.92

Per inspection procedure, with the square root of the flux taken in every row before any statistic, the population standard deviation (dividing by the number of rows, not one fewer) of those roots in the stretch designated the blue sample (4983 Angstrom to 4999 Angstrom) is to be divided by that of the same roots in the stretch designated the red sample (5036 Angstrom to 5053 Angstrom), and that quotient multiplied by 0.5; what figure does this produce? 0.2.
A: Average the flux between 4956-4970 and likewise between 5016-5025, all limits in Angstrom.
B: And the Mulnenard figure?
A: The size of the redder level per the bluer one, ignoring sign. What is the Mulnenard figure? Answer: 0.94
